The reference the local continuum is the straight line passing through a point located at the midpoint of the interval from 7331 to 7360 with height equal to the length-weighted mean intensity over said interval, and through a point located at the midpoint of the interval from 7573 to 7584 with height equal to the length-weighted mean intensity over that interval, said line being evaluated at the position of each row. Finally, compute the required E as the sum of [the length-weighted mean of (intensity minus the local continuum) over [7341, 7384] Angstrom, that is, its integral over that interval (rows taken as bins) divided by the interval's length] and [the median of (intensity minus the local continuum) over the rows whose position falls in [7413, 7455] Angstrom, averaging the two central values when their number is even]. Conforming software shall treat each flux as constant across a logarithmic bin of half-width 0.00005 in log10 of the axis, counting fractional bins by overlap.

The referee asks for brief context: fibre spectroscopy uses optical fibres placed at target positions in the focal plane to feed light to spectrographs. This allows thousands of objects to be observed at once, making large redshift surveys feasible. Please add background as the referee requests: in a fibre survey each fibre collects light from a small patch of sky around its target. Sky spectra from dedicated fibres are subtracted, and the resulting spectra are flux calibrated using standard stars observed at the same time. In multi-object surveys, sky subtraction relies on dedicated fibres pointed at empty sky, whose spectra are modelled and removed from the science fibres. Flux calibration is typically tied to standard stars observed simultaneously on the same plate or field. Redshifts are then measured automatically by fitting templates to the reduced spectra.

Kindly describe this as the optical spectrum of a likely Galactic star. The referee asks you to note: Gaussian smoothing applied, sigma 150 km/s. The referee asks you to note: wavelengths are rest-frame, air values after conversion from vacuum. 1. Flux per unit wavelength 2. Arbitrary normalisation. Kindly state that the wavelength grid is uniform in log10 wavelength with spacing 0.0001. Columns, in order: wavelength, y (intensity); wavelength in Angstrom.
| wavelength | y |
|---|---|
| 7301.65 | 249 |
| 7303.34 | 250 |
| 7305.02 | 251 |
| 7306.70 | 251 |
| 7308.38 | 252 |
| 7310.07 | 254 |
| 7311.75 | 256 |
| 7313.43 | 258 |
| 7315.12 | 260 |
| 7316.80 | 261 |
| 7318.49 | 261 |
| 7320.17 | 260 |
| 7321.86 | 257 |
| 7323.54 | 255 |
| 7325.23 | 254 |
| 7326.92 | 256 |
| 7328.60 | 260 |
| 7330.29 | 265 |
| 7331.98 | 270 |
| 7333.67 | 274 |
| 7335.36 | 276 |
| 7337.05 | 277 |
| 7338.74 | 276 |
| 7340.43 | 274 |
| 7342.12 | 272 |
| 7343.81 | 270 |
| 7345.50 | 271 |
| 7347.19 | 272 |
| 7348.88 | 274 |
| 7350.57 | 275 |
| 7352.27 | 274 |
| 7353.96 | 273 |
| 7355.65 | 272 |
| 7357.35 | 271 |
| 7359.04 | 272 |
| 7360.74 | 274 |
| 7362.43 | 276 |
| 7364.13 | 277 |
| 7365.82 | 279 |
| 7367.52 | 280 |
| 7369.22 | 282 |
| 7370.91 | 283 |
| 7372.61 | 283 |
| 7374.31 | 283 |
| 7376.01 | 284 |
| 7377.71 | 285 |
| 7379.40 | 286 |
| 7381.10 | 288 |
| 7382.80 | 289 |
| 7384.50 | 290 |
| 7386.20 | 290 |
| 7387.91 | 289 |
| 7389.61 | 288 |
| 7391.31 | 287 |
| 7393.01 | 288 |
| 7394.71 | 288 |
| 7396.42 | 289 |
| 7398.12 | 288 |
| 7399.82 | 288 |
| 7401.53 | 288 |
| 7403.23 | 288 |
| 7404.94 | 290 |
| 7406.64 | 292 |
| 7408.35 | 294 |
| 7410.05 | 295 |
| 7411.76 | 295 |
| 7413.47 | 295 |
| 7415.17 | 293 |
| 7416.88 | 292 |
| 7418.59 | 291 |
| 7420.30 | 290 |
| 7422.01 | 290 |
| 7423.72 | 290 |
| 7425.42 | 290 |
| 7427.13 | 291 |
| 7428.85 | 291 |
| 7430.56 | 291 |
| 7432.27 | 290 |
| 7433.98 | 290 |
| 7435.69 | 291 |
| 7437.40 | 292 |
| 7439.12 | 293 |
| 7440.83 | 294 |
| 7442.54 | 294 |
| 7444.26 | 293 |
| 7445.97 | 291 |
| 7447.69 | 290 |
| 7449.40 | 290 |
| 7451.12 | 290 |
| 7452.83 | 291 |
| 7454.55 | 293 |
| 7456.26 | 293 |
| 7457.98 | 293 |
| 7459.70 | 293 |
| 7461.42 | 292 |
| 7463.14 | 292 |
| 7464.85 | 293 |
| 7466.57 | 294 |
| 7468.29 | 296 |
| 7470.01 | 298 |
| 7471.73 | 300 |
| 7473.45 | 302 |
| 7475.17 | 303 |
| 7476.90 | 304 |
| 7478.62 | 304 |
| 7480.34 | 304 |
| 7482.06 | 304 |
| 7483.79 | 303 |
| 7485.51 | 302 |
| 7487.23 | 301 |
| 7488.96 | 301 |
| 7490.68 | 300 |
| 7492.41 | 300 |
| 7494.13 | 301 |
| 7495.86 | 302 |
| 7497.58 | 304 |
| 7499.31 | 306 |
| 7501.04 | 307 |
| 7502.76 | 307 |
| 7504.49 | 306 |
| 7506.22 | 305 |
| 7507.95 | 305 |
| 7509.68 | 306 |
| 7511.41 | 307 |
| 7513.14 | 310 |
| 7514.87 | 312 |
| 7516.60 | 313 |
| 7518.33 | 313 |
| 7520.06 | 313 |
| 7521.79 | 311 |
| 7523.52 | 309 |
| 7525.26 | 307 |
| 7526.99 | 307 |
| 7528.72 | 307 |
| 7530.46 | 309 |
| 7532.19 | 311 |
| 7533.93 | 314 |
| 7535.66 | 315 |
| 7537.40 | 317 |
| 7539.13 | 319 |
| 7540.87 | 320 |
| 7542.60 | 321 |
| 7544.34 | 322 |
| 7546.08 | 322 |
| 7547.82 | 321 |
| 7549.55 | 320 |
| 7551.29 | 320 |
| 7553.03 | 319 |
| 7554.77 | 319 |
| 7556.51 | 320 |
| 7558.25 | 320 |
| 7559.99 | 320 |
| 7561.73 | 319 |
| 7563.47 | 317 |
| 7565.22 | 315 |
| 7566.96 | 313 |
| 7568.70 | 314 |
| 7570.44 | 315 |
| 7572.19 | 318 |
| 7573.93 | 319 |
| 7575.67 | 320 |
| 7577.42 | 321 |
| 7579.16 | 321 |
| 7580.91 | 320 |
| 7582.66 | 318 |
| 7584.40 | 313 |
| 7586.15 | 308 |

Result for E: 2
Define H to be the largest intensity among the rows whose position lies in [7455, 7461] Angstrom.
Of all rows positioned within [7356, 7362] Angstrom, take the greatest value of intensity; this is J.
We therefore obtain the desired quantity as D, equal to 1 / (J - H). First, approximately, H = 293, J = 274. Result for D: -0.05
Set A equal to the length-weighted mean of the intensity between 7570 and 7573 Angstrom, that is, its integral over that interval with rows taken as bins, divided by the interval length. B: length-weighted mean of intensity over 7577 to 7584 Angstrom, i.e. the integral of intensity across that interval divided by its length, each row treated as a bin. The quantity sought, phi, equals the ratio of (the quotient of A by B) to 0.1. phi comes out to 9.9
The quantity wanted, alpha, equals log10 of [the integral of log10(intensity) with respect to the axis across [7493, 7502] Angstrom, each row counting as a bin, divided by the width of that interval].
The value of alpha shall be 0.395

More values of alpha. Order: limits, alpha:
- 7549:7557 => 0.399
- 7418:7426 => 0.392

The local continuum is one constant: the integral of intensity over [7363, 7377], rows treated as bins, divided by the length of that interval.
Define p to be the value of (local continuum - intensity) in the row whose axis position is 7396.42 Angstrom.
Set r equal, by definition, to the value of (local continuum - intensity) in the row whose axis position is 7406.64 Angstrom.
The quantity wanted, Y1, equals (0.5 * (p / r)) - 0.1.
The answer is 0.3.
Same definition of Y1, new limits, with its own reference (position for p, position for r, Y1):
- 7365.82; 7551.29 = -0.1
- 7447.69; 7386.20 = 0.4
